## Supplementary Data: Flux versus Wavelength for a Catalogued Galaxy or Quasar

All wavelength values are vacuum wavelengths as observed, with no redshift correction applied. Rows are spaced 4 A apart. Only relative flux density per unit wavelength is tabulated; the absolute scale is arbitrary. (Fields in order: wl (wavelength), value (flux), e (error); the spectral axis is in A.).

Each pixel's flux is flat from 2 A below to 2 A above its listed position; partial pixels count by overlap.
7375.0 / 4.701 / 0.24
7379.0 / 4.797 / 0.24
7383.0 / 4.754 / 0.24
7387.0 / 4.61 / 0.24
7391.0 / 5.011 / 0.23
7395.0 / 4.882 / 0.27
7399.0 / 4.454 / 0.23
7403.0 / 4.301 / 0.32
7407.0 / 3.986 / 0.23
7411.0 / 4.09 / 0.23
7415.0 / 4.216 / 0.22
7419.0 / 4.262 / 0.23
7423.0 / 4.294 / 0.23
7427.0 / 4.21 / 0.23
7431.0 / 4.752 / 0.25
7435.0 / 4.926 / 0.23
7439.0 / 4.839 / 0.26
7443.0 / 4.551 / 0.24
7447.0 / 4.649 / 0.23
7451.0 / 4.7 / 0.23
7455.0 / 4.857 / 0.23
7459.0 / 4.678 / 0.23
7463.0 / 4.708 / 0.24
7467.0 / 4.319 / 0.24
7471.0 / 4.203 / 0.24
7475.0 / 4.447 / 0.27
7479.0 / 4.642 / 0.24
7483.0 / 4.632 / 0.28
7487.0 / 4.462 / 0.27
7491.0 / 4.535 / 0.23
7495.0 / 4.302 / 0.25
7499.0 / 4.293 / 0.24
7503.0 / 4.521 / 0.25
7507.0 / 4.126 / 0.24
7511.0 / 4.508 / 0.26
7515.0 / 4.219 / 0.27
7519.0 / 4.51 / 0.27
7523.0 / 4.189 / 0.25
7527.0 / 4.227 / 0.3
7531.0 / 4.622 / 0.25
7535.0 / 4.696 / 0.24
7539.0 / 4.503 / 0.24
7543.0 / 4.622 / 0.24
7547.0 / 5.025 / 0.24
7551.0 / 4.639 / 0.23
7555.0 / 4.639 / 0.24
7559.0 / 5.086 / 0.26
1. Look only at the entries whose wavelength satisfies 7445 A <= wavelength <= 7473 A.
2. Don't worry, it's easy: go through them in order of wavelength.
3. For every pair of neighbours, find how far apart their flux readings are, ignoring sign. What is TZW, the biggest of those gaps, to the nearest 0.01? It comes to 0.39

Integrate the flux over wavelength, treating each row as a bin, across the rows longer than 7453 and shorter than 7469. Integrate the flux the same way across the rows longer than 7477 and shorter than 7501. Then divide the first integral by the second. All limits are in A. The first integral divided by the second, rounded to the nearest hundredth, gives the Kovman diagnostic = 0.69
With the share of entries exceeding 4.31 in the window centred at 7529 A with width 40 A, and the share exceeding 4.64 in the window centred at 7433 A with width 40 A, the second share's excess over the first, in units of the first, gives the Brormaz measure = -0.29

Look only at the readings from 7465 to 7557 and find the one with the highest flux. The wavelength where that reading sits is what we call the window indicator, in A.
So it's 7547.0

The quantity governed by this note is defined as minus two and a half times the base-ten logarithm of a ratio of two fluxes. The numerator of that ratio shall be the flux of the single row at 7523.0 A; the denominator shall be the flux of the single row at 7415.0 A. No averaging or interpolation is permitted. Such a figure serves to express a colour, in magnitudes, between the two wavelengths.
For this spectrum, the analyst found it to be 0.01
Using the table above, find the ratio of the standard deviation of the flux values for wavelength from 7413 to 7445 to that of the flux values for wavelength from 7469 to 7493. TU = 1.9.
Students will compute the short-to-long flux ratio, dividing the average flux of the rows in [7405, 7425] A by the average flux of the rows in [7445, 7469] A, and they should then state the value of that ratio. 0.90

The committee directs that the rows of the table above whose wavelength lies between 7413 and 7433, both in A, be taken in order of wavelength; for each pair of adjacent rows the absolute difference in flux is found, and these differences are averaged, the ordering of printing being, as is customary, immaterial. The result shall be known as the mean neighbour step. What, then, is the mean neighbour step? 0.18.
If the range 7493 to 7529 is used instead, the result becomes 0.24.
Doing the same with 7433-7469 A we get 0.16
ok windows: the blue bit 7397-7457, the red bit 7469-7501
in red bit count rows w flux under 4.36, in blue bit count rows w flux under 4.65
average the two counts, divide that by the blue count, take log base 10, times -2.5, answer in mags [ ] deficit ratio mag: 0.5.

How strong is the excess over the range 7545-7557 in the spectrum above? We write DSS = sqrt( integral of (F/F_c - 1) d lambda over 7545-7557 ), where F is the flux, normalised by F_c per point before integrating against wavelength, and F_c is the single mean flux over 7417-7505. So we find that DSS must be 0.784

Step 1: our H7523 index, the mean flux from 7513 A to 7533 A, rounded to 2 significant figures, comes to 4.4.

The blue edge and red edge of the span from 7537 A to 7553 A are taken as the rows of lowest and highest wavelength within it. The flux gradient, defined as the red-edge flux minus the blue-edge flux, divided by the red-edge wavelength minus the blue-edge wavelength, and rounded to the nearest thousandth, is 0.011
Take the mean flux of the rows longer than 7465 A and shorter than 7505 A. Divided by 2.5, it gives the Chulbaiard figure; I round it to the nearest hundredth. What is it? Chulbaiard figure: 1.77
